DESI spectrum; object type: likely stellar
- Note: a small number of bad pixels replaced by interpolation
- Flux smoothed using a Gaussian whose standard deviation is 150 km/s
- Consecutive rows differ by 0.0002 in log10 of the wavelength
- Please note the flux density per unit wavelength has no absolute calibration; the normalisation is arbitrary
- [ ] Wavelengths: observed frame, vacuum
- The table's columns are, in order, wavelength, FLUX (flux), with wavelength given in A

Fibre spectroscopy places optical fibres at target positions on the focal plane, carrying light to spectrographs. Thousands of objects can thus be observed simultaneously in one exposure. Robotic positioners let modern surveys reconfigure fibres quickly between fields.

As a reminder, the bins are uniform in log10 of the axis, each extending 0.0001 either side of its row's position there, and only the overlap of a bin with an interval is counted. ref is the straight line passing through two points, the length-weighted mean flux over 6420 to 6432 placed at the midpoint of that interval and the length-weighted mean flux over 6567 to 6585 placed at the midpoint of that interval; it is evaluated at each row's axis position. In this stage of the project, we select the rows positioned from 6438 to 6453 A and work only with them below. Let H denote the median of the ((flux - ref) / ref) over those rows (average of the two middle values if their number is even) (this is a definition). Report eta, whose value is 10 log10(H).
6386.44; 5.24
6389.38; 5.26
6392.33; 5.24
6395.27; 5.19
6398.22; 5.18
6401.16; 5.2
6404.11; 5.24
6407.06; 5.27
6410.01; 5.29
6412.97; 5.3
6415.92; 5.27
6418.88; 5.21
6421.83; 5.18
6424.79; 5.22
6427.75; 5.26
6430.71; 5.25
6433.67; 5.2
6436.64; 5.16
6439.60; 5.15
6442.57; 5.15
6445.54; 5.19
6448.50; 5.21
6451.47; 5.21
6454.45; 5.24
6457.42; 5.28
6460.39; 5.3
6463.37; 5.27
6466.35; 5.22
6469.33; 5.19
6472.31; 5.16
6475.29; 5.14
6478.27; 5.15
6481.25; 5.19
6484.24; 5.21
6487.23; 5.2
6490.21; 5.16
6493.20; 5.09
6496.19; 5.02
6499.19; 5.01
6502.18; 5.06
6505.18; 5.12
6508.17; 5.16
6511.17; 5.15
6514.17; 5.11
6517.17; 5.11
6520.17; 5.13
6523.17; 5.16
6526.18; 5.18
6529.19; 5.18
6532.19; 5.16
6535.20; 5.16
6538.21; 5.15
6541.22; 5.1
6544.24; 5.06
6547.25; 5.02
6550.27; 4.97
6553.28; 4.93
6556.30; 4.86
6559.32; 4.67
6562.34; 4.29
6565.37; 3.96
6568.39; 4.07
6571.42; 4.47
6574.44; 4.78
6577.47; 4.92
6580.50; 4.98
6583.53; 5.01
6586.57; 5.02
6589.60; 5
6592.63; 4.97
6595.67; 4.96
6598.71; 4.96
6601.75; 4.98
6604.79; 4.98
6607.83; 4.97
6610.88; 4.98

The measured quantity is -23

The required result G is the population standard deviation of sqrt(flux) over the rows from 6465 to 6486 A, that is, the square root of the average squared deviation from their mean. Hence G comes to 0.0062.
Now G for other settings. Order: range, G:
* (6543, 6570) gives 0.0953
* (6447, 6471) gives 0.0080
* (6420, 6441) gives 0.0087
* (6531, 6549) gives 0.0119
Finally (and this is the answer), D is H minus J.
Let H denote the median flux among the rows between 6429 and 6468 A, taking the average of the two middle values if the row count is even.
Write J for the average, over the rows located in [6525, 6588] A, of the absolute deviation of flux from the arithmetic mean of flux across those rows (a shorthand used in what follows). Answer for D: 4.94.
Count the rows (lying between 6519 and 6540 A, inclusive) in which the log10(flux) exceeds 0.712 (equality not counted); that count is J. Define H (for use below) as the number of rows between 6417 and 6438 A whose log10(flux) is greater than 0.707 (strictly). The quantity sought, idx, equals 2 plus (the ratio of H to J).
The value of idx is 3.4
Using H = 7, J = 5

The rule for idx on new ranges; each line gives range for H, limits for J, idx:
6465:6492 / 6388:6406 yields 3.5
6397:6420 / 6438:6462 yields 3.3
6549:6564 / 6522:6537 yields 2.0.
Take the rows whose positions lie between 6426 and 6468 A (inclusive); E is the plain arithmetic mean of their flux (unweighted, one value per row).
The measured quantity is 5.22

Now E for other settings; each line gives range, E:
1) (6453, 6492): 5.21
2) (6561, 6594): 4.68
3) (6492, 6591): 4.94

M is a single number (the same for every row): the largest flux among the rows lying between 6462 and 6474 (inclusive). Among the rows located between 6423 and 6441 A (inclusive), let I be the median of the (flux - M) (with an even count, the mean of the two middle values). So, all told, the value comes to -0.06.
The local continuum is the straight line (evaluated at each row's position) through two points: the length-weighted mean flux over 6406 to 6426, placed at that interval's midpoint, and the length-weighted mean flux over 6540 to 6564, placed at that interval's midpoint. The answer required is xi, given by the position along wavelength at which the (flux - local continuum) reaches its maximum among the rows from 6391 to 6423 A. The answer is 6412.97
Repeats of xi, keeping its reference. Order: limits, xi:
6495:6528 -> 6526.18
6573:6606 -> 6604.79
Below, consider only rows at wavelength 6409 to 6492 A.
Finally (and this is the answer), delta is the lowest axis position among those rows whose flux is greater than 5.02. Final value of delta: 6410.01 A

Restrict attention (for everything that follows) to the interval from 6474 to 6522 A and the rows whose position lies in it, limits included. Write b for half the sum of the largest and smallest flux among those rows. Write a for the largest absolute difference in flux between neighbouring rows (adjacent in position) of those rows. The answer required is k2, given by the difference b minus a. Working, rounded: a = 0.070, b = 5.11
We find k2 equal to 5.04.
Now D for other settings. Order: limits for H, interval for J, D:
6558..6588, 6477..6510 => 4.67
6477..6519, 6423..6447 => 5.10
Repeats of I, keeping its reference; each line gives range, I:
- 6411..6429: -0.03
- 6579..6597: -0.28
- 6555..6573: -0.89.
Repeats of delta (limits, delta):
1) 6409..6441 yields 6410.01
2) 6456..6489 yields 6457.42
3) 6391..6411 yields 6392.33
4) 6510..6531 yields 6511.17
